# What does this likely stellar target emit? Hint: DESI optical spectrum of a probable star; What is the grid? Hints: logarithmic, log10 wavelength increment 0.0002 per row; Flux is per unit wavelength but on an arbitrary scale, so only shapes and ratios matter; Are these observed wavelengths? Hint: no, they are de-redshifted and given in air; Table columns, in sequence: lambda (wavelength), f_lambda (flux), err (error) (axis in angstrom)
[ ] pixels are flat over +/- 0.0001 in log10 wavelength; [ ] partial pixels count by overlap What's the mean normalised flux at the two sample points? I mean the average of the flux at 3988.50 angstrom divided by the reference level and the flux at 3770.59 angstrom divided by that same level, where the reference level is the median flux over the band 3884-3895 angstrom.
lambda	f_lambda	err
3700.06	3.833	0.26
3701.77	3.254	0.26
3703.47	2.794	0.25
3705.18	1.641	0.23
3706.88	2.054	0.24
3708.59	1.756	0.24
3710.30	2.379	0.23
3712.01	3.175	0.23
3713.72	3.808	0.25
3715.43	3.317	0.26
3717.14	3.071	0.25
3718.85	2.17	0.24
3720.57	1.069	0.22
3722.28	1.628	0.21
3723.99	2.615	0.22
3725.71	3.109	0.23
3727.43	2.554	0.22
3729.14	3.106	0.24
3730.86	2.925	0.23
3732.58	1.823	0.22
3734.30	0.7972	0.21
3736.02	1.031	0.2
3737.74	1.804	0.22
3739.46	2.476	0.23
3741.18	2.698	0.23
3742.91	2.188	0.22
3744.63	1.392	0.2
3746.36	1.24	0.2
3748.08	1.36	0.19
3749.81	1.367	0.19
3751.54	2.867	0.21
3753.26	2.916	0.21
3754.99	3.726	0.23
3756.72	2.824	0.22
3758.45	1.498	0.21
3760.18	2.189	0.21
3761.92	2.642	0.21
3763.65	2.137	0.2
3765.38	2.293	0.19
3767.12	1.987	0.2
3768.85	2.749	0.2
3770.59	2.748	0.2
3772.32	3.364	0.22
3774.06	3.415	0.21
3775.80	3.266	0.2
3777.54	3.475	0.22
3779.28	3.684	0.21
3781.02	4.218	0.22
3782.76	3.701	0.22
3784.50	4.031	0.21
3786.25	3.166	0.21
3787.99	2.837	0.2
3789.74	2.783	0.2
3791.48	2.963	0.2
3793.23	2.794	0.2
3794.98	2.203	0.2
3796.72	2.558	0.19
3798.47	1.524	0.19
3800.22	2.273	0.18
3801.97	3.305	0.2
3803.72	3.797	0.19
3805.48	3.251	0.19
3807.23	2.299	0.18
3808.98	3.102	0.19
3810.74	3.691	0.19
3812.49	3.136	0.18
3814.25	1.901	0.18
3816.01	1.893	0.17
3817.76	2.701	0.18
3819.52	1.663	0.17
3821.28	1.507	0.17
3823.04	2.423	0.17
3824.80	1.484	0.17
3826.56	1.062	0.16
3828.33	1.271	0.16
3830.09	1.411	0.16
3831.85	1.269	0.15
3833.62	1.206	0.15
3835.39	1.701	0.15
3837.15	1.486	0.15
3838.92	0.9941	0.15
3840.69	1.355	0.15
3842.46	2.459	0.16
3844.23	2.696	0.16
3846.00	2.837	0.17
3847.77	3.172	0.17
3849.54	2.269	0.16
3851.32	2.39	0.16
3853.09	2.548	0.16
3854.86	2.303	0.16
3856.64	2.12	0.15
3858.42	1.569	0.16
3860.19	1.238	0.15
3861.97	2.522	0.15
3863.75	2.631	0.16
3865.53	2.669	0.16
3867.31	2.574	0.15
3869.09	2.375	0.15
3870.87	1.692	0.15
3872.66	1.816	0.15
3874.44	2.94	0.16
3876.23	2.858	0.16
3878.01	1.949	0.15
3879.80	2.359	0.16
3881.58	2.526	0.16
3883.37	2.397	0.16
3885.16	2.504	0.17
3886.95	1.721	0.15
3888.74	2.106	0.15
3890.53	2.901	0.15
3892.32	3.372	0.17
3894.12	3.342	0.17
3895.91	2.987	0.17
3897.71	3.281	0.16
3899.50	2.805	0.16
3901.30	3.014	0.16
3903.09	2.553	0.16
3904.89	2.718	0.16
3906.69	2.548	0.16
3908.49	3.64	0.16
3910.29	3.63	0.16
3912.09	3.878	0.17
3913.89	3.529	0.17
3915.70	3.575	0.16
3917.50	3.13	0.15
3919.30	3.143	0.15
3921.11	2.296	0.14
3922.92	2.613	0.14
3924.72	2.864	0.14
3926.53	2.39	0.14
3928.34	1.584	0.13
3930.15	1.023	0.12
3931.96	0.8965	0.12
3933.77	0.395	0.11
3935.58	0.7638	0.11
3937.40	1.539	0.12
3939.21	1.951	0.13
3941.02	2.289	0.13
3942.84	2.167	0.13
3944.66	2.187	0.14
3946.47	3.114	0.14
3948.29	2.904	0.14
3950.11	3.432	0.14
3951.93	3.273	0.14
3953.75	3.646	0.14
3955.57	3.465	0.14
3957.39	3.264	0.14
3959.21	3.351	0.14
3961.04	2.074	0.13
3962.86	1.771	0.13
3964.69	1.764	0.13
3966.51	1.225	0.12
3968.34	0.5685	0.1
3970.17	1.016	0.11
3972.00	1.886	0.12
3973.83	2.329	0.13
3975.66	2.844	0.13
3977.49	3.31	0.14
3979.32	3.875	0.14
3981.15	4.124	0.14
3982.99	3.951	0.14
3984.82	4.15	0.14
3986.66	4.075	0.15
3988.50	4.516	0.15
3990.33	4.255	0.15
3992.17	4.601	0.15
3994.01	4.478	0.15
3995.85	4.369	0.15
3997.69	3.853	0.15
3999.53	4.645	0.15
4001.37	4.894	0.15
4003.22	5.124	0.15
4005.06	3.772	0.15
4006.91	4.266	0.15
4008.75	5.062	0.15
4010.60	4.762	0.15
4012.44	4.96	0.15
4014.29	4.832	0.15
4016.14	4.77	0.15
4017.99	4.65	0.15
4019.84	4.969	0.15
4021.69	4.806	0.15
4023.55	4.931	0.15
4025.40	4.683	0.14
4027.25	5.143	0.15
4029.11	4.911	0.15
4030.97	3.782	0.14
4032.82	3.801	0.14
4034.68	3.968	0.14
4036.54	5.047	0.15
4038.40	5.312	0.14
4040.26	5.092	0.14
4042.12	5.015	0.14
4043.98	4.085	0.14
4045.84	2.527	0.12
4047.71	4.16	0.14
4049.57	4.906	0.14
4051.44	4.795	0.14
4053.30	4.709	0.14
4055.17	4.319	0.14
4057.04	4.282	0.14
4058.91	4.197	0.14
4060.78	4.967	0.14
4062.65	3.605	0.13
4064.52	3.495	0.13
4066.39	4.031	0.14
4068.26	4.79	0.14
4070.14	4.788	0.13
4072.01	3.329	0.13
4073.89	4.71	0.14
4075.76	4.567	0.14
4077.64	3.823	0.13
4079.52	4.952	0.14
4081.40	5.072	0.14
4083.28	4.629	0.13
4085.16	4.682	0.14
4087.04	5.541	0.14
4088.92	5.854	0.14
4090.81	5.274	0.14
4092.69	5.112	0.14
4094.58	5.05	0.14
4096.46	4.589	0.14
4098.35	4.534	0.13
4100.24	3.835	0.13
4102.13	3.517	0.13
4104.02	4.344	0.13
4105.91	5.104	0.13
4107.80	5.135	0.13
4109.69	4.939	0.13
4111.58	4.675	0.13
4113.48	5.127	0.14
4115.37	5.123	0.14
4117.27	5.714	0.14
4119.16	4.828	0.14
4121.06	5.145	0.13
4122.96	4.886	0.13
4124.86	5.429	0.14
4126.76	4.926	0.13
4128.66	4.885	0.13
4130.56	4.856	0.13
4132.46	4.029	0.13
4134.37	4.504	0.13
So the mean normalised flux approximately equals 1.34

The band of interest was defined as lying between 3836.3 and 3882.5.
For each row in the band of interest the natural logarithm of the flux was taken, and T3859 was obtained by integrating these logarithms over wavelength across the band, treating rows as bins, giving 36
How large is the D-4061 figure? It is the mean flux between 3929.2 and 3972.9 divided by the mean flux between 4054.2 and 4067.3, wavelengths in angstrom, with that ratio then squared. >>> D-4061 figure 0.3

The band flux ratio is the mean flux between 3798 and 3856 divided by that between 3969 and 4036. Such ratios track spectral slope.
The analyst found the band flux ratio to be 0.53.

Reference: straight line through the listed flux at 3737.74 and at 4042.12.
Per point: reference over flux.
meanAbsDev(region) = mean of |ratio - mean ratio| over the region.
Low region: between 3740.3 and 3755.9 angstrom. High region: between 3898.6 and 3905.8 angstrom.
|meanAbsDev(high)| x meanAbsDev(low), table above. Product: 0.026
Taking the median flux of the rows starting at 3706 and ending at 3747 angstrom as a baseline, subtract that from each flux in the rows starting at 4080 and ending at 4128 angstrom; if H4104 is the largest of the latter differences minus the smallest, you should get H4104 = 2.3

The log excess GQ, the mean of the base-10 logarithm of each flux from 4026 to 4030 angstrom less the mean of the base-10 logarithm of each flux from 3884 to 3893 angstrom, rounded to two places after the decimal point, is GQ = 0.31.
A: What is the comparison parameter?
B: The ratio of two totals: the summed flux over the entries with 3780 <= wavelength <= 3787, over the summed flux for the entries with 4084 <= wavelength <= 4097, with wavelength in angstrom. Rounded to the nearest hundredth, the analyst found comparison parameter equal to 0.42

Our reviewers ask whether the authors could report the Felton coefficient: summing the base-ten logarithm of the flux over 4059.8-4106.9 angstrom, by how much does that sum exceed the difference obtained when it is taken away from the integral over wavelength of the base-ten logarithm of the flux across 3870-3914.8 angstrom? 13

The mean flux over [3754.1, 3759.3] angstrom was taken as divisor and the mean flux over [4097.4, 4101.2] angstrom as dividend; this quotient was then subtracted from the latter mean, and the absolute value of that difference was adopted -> 2.6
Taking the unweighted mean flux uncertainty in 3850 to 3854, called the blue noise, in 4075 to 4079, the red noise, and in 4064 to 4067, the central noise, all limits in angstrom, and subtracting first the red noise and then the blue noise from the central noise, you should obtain -0.16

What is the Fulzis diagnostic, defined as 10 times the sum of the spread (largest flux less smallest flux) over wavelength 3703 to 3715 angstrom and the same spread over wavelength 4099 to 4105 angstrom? 30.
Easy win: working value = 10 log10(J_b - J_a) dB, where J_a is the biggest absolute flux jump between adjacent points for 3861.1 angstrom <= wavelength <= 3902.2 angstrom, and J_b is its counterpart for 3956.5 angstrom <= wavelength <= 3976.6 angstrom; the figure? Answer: -8.2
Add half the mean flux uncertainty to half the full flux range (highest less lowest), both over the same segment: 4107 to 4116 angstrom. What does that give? 0.30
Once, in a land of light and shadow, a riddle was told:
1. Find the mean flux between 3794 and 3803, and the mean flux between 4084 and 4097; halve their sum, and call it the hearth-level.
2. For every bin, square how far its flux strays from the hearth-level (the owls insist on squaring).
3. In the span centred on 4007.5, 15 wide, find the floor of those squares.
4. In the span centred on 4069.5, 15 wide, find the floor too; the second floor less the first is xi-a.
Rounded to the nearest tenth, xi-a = 0.0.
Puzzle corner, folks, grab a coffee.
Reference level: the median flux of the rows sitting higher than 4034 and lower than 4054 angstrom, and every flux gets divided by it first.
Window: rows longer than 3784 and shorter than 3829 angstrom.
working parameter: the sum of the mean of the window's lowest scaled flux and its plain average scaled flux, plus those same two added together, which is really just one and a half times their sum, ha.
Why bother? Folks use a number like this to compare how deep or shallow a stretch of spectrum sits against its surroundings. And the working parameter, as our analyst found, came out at 1.1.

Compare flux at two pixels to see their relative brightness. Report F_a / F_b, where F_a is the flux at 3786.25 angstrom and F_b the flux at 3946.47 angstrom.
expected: 1.0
